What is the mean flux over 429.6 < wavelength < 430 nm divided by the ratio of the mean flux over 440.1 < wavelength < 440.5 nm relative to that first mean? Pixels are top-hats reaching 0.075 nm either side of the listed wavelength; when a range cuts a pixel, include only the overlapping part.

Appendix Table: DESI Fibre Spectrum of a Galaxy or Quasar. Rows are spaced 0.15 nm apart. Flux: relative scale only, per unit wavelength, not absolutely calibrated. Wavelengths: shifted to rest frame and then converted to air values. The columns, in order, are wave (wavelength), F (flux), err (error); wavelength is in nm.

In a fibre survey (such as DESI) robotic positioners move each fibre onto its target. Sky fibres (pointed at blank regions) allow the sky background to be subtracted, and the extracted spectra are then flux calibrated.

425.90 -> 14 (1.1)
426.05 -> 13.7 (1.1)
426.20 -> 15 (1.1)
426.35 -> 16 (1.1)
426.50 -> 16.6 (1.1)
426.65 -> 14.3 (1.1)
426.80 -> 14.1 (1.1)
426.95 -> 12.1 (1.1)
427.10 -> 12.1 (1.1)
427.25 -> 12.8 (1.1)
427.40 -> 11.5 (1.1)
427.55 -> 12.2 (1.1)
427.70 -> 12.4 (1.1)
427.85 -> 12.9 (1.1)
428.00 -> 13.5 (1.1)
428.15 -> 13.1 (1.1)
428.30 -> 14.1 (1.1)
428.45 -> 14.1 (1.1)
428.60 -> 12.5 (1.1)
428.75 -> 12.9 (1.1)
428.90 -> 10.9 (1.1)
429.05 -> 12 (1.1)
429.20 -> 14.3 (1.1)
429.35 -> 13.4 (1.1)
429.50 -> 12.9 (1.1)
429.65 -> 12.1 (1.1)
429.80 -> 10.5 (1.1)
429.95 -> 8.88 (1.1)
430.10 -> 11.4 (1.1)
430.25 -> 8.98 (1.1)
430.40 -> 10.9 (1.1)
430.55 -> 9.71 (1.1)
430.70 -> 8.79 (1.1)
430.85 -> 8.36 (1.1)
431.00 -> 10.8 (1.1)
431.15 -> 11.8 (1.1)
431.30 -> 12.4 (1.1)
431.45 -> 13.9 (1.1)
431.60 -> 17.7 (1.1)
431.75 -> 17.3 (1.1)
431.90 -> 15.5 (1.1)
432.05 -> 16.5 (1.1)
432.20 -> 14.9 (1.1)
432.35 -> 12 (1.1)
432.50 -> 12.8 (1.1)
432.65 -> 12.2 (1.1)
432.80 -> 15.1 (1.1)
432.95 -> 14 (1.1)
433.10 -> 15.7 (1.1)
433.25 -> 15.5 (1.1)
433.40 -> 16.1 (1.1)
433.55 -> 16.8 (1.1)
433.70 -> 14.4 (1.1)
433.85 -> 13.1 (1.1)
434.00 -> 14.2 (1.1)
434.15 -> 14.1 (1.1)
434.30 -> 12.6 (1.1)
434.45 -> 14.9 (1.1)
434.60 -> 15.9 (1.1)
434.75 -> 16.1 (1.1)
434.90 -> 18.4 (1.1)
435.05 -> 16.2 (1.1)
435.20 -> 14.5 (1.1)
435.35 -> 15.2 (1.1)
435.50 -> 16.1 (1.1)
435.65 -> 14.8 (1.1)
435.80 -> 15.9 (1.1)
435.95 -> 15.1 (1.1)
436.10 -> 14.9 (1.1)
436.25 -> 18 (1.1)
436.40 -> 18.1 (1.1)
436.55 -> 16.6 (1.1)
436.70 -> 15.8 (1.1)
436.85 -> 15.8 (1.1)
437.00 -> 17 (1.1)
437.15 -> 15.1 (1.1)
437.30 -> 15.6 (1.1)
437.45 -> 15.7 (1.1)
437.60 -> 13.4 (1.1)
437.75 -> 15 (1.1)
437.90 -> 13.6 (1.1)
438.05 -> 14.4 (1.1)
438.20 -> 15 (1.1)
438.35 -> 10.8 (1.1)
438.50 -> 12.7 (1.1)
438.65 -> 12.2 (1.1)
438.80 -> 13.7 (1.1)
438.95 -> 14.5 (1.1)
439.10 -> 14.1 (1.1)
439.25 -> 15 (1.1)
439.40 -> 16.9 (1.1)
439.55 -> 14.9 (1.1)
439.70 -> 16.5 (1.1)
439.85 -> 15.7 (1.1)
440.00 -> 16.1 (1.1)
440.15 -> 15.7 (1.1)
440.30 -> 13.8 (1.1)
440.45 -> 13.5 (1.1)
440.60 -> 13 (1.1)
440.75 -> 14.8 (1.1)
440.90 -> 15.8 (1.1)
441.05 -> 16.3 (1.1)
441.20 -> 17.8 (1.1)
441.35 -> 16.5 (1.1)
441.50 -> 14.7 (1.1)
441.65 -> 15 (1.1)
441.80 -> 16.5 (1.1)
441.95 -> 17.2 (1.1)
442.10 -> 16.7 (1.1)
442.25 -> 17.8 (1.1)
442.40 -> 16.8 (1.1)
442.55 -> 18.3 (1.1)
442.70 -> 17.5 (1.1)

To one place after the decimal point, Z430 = 7.7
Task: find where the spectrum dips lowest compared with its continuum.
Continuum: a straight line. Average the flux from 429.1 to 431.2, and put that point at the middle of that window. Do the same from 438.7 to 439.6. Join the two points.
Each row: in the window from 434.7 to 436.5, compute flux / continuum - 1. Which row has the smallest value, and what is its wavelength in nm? 436.10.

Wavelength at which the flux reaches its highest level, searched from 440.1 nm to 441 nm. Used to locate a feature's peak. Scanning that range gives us 440.90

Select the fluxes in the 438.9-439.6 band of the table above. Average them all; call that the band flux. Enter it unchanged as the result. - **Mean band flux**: 15.1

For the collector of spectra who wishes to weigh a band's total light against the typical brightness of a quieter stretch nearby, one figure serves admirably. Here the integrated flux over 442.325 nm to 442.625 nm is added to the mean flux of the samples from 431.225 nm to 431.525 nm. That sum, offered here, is 18.4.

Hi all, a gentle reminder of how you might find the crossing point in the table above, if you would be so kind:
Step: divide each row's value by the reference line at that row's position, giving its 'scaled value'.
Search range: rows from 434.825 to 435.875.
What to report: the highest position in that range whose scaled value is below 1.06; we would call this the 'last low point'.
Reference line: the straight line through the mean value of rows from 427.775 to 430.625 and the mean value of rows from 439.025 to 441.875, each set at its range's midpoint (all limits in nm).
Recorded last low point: 435.65 nm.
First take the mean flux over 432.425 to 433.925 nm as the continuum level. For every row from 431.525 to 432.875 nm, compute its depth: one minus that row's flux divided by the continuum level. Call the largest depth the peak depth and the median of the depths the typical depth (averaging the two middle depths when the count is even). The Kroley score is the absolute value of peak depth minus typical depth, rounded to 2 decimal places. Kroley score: 0.21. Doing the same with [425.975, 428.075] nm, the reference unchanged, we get 0.12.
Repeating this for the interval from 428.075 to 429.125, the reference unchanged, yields 0.14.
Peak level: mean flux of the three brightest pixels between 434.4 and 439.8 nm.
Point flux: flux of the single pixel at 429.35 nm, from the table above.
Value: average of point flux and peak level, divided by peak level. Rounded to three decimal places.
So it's 0.869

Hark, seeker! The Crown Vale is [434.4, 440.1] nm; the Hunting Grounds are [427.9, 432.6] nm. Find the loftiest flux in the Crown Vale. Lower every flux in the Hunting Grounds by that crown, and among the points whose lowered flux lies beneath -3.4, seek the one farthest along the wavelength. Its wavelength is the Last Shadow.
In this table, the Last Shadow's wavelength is 432.50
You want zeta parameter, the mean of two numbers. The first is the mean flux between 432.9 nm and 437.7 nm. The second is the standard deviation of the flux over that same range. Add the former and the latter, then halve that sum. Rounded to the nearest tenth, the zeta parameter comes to 8.4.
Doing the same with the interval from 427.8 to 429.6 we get 7.0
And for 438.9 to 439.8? 8.2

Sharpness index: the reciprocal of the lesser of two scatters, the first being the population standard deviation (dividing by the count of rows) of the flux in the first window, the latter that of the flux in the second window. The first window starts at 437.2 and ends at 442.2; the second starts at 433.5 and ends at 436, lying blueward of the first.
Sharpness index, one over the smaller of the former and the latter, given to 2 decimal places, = 0.74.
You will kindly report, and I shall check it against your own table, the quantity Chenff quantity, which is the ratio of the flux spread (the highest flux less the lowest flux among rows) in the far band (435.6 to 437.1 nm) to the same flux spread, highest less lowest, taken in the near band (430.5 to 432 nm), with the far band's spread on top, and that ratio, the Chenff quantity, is 0.35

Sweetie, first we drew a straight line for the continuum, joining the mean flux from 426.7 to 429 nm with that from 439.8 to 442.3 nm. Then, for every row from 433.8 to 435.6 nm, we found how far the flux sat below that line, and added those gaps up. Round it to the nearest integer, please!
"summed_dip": -10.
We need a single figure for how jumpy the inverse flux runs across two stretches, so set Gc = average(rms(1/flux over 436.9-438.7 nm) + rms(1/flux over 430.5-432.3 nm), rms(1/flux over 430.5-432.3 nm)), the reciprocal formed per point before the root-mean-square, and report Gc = 0.120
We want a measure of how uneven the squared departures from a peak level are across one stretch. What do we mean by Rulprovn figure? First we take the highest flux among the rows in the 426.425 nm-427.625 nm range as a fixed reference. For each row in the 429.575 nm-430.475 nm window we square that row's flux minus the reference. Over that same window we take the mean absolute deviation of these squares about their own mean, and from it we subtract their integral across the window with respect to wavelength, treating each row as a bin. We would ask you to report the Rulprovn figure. -22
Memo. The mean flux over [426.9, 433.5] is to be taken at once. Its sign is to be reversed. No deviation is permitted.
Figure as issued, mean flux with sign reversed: -12.8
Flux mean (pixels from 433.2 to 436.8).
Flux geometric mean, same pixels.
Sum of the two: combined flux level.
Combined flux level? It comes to 31.0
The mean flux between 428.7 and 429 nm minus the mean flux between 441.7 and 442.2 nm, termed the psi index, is -4.9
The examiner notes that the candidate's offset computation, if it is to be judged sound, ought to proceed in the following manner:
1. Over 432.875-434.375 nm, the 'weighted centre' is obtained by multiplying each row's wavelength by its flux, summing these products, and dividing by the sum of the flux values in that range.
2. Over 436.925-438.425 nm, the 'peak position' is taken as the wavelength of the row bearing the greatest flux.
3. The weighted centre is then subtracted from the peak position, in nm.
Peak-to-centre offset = 3.40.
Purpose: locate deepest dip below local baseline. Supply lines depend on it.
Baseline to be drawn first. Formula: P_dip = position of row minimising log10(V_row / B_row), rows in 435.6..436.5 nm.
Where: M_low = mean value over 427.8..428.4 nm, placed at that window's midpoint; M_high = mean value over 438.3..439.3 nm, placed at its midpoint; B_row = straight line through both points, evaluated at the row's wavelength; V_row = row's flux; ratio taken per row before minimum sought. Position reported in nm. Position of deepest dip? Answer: 435.65 nm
